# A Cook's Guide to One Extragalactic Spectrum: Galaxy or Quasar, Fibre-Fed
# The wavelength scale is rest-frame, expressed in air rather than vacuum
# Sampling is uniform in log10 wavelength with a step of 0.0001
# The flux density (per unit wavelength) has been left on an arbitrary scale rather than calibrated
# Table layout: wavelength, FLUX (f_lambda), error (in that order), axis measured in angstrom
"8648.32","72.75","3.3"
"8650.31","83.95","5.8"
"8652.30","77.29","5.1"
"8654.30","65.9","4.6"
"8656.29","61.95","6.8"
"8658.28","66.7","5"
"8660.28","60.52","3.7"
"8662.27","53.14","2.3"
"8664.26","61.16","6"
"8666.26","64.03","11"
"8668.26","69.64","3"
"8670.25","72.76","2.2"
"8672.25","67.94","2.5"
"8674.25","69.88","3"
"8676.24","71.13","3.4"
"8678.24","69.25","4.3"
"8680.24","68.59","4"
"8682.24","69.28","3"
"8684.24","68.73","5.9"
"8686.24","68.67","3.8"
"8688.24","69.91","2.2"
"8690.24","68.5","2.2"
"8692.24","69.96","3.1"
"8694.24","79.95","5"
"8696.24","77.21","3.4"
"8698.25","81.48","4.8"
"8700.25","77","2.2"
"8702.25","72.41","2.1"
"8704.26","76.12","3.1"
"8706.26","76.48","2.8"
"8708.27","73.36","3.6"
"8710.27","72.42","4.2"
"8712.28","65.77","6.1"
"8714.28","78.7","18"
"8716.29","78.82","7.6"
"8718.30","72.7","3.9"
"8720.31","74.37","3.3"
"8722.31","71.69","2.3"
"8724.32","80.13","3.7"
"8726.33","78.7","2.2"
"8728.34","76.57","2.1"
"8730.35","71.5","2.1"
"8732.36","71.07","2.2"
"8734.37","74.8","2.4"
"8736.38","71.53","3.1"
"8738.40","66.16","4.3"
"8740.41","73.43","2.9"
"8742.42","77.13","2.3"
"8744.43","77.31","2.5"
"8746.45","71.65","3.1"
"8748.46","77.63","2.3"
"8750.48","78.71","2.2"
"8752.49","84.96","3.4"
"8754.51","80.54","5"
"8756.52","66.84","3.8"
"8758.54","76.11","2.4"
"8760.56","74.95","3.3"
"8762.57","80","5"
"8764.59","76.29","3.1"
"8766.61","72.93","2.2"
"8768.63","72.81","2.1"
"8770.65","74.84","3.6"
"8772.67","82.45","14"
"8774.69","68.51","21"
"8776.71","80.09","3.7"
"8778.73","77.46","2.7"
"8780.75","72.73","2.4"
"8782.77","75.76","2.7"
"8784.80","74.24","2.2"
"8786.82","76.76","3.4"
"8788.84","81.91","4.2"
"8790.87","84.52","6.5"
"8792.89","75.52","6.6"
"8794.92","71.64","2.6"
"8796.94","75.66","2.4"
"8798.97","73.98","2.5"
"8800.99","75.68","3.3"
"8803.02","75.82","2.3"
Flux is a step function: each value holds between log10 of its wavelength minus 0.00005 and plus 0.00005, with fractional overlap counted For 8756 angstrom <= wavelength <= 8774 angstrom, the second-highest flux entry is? 80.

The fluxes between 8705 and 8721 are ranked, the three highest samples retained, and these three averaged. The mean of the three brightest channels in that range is 78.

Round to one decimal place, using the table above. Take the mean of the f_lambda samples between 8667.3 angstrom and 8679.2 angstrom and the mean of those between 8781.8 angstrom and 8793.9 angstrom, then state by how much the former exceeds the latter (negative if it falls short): -8.0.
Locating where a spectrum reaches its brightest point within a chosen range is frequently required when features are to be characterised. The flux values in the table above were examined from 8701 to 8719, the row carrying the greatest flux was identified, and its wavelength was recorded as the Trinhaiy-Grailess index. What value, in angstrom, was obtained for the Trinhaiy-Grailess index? 8716.29 angstrom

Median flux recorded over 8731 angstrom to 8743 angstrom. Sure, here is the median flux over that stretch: 72.5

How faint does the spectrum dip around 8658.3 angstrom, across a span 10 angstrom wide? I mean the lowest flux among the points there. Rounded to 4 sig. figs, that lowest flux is 53.14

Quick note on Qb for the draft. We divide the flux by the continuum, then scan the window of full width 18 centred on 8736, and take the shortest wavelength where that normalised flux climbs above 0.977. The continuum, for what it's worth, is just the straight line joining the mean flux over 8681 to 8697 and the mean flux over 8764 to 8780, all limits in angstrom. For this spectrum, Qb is 8728.34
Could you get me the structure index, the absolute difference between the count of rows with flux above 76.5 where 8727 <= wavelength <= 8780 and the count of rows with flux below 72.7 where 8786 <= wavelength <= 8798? 10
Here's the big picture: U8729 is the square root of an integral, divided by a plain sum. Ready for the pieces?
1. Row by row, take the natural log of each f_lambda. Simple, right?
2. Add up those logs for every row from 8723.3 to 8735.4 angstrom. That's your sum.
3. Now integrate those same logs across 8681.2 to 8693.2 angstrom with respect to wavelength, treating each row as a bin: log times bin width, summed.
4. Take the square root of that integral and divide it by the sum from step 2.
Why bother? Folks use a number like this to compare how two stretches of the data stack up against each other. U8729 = 0.275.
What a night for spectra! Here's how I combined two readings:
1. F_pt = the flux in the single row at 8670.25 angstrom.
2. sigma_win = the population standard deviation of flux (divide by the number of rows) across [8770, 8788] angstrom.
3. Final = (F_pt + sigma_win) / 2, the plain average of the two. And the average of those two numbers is 38.3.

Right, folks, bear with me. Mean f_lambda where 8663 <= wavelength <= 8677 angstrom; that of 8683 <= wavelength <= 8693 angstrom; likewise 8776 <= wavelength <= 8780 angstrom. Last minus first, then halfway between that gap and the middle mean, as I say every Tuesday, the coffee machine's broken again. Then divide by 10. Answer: 3.99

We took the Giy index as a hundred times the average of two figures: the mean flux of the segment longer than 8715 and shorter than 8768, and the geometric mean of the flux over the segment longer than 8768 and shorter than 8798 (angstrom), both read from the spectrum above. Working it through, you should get 7573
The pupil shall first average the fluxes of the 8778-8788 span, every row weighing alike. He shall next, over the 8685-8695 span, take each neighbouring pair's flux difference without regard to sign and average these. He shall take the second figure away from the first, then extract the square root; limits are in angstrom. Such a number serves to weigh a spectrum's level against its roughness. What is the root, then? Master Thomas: 8.48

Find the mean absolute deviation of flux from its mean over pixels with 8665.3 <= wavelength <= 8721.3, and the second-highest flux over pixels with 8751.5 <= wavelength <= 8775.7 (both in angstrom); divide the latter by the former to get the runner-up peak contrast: 22.5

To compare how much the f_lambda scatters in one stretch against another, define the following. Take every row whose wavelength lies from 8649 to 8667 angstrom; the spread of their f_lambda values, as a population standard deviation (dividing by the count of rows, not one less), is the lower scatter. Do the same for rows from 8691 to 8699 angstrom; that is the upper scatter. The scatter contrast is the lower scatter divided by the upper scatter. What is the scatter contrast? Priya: 2.0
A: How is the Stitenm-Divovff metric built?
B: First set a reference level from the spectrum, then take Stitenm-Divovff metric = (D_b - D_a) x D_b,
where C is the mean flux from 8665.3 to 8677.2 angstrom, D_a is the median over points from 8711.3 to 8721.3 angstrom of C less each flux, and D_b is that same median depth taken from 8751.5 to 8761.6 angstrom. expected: 12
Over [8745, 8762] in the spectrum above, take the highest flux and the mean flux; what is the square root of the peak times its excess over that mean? 27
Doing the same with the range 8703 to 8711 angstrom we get 12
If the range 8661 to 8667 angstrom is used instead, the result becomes 17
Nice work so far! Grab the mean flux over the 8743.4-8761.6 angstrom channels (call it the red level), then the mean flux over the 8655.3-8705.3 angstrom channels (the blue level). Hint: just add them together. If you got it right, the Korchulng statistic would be 146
